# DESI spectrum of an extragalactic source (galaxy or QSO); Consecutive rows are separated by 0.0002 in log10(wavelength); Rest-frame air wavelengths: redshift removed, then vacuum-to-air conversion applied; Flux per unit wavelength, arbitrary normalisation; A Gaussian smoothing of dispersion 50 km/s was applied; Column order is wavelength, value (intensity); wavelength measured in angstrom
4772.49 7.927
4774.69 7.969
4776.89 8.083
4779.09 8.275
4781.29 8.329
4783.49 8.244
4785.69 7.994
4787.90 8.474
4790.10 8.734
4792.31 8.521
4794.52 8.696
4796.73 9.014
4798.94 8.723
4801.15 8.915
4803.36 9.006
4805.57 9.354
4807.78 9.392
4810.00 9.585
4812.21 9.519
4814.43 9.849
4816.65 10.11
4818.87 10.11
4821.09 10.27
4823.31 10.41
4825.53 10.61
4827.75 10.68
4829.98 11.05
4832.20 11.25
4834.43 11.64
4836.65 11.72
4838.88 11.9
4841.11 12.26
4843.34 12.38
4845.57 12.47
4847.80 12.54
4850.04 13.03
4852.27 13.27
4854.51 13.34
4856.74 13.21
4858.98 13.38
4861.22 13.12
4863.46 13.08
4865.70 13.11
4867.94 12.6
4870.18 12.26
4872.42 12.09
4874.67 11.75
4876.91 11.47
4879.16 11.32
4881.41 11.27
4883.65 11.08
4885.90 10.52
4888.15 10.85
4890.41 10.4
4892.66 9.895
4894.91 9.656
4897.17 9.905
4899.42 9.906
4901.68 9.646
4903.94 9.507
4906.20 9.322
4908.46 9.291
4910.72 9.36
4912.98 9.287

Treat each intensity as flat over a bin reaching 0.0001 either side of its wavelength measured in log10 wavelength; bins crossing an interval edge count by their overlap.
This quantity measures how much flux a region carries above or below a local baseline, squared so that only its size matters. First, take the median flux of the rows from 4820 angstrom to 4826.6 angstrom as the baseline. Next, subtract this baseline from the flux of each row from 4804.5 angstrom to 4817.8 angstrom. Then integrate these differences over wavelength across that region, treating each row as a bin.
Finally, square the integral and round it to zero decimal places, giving 106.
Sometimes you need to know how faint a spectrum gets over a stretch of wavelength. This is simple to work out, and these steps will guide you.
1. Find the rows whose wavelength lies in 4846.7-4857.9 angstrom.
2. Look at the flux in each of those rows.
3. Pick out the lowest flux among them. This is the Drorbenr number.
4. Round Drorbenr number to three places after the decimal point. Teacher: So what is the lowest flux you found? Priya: 12.540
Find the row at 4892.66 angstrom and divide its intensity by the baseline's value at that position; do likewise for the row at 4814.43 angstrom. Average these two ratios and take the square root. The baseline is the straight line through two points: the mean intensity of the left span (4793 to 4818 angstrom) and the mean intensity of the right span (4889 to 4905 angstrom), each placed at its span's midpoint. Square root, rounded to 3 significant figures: 1.02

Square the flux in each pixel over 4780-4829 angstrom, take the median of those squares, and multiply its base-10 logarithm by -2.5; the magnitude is -4.82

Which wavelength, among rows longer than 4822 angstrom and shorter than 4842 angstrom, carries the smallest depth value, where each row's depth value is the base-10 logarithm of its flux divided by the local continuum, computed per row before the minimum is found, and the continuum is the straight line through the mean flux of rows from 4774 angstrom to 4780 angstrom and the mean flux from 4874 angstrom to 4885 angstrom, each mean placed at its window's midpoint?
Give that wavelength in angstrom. 4823.31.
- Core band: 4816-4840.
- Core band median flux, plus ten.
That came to 21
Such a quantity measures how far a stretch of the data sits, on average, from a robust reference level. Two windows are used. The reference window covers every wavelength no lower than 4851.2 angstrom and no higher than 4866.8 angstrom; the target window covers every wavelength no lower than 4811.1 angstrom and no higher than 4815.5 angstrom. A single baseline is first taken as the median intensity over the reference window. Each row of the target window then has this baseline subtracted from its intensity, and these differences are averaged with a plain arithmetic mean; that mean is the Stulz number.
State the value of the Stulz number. -3.5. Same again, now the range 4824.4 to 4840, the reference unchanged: -1.9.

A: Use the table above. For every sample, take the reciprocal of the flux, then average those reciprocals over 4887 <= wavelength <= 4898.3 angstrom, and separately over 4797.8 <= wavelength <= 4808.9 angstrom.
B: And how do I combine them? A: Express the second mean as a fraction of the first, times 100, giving 112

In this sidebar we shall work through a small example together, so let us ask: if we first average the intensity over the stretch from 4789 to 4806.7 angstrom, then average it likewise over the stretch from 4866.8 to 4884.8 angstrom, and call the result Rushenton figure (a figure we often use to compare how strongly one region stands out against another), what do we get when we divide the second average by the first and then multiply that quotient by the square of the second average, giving 182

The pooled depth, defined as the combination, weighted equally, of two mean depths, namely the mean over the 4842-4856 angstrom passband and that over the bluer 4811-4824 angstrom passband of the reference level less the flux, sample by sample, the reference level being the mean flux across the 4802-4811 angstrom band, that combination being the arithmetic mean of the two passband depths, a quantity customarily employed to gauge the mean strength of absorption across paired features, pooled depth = -2.11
